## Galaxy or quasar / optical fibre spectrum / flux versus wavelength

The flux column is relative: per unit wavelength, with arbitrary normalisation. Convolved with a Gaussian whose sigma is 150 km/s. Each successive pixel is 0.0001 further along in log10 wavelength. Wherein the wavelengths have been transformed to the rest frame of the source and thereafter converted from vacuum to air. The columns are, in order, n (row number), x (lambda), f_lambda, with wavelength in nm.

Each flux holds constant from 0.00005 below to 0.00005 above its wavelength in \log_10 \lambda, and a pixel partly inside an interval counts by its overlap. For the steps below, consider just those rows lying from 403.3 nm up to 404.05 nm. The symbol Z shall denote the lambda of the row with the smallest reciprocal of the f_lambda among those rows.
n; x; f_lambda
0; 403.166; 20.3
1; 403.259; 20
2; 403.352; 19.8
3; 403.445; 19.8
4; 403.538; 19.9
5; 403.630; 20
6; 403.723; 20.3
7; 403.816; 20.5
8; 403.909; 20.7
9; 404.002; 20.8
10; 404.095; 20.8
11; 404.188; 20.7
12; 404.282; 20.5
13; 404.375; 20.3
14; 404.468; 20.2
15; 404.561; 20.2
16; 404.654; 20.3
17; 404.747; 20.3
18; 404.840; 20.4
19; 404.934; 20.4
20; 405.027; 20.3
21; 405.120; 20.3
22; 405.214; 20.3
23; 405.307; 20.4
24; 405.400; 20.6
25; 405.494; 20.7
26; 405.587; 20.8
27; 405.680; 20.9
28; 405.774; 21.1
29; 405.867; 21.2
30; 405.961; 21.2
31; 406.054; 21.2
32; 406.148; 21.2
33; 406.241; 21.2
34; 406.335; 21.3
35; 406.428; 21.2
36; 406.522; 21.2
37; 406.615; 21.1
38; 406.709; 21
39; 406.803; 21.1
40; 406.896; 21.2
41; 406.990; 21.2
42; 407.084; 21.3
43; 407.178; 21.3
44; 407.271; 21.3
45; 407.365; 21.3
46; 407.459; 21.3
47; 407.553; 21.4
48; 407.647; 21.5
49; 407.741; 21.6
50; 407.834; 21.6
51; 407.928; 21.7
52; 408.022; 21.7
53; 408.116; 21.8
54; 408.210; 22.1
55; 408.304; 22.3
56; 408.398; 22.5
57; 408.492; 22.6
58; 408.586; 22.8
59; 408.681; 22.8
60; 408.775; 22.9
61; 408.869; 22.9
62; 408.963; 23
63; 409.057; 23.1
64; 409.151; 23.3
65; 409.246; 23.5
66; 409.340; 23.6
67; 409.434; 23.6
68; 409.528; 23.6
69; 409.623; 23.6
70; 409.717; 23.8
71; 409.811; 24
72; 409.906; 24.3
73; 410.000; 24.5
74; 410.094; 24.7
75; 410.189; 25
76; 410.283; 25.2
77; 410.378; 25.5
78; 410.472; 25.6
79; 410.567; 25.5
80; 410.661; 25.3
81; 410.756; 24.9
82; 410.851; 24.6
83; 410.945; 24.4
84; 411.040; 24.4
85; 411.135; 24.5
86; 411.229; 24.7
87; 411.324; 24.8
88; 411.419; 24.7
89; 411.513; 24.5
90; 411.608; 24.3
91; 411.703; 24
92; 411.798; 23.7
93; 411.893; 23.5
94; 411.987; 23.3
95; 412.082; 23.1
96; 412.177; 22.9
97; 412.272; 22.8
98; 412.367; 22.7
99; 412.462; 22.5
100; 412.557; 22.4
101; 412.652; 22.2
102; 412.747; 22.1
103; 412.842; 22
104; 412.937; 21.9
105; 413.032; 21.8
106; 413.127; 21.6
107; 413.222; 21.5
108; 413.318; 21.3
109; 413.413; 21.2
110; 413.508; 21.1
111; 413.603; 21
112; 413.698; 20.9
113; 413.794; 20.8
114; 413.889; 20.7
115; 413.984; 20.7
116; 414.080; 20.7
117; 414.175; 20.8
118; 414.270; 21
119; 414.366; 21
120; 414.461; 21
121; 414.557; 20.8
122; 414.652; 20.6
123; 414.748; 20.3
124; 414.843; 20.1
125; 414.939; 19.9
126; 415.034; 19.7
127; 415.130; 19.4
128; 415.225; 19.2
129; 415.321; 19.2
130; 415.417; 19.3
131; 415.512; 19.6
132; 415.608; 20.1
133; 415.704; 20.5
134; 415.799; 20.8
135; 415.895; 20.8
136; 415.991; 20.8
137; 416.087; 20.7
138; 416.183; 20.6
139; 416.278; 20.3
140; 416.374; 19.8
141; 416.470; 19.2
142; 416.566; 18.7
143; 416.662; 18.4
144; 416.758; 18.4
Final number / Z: 404.002 nm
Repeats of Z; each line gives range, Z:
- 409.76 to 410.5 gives 410.472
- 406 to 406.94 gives 406.335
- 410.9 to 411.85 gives 411.324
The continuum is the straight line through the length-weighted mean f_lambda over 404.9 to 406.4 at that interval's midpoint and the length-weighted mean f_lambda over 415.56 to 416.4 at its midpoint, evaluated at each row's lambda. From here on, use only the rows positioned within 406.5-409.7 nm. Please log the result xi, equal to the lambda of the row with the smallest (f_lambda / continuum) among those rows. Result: 406.709 nm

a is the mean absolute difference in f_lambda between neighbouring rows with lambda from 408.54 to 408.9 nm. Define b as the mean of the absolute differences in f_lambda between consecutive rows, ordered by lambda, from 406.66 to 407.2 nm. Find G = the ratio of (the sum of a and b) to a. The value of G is 2.8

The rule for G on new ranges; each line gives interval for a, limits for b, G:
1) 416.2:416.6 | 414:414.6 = 1.2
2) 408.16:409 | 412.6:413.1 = 1.9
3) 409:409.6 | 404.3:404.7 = 1.7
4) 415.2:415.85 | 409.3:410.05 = 1.5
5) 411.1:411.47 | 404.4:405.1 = 1.4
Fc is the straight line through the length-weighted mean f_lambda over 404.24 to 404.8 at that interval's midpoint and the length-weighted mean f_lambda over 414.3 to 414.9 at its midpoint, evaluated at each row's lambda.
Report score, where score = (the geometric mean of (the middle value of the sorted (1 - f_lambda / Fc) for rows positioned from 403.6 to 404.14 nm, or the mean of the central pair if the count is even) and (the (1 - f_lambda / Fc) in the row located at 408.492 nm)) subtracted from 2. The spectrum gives 1.96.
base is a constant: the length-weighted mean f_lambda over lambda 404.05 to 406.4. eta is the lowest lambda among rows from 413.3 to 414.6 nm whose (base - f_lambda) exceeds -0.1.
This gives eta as 413.889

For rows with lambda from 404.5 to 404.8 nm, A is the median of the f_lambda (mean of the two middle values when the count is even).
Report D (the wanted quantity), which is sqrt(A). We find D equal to 4.51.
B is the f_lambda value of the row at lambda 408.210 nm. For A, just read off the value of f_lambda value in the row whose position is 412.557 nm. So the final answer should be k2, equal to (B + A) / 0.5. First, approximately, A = 22.4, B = 22.1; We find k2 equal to 89.0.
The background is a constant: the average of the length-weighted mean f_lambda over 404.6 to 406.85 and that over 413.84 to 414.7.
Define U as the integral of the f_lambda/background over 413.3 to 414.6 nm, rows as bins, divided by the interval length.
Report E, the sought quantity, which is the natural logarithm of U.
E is 0.00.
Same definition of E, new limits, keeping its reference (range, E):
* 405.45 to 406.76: 0.01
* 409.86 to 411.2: 0.18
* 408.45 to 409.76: 0.11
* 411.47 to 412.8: 0.11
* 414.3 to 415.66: -0.04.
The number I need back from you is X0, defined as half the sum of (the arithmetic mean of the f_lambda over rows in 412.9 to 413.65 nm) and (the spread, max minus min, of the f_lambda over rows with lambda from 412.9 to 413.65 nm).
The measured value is 11.2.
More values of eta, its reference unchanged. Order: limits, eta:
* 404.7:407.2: 404.747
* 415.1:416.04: 415.130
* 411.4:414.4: 413.889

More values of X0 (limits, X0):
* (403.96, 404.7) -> 10.5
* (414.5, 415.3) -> 10.8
